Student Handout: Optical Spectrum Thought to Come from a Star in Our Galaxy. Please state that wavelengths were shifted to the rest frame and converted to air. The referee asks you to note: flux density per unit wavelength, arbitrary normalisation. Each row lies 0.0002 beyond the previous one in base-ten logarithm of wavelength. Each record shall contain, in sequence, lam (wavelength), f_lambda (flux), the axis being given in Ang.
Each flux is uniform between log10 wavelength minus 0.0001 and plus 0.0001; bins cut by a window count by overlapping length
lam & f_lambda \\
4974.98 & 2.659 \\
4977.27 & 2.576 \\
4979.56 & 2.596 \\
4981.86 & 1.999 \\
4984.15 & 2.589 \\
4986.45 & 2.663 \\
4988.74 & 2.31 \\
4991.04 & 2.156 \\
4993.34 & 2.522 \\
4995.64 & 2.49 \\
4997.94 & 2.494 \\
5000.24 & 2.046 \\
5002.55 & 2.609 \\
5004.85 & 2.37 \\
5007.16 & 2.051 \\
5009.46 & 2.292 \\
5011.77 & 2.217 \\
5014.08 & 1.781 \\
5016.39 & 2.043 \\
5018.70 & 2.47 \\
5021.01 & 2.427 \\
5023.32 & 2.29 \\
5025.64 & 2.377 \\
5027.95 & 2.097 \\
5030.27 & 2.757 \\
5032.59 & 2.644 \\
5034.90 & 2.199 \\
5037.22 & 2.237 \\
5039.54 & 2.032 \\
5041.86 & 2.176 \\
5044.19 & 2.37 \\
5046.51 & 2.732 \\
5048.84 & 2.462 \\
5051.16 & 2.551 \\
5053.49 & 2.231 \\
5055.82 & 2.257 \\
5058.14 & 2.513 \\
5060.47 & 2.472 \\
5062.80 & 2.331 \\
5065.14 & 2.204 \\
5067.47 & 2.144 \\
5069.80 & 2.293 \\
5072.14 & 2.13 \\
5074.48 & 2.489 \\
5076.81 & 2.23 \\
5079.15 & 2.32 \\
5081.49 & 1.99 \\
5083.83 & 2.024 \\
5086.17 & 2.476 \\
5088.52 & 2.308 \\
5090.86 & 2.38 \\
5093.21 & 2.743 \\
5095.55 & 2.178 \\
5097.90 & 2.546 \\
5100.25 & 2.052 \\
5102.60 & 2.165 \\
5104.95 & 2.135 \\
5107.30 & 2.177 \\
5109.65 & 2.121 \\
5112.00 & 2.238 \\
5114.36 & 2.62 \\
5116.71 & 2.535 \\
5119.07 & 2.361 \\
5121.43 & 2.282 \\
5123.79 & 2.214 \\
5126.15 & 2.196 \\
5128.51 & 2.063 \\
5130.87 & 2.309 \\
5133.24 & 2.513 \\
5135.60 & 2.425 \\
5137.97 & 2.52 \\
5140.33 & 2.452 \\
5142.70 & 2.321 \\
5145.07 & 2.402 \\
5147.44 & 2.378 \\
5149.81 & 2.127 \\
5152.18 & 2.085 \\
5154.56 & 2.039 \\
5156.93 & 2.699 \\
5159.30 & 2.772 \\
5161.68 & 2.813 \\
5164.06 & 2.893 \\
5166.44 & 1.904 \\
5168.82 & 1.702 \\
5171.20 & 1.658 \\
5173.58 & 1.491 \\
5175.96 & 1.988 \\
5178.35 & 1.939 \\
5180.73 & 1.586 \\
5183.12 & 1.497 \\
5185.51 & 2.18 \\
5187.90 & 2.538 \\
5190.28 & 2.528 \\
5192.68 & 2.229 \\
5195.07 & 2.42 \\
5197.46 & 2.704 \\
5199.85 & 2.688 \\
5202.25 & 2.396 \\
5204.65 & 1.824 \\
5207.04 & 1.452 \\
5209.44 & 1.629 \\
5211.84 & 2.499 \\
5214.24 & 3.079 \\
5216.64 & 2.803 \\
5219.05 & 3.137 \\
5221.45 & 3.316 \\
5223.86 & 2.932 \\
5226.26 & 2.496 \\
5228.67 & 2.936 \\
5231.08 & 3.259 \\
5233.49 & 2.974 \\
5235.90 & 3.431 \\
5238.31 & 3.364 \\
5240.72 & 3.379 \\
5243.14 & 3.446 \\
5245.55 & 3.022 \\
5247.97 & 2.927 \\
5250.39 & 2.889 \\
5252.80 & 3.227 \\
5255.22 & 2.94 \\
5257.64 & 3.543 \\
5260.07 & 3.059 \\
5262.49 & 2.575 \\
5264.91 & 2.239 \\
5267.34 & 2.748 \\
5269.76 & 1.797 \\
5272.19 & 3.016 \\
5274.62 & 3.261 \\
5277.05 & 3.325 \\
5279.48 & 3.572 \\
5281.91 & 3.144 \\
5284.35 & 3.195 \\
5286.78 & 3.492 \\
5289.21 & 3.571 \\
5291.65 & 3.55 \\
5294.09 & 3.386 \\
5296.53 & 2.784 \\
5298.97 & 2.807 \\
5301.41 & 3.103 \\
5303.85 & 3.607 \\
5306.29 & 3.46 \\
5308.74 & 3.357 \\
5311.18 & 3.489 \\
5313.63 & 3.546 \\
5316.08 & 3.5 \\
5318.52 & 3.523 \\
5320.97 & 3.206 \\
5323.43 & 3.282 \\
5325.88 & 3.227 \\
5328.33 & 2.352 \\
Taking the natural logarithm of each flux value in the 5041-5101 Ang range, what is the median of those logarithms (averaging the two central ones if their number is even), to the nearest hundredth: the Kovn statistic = 0.84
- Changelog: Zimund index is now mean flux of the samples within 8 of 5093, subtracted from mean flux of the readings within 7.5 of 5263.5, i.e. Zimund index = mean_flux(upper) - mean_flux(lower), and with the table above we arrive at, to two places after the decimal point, 0.28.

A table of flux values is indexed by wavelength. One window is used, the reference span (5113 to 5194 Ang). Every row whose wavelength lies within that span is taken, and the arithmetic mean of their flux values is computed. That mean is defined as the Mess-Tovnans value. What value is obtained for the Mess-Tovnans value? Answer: 2.24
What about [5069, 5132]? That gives 2.28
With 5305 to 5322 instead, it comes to 3.44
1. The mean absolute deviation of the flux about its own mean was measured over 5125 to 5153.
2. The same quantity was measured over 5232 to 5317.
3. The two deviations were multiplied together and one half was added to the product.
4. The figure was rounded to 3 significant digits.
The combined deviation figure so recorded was 0.541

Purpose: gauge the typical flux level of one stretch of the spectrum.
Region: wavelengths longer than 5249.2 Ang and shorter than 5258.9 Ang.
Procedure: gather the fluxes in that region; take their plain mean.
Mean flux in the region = 3.15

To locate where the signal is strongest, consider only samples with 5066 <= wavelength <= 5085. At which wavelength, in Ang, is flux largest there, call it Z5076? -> 5074.48 Ang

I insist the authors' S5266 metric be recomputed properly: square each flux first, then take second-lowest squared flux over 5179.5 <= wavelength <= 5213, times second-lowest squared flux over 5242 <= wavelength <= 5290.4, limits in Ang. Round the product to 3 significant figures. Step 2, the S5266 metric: 11.2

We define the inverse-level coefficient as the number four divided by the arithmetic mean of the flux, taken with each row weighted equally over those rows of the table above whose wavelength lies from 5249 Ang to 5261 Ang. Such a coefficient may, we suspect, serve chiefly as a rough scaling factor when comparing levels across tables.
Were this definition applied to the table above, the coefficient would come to 1.3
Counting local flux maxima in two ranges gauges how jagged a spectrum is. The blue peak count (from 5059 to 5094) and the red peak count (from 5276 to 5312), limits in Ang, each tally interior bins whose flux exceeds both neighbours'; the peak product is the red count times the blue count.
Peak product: 12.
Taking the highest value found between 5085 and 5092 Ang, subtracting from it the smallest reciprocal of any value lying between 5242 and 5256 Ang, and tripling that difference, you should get 6.6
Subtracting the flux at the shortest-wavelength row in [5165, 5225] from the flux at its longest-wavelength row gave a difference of 1.0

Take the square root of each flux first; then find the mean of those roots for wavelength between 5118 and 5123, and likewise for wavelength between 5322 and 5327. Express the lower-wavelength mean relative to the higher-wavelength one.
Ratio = 0.84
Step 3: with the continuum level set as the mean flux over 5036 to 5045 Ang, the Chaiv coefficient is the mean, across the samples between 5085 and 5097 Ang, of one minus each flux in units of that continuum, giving -0.10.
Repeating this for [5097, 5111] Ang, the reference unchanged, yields 0.00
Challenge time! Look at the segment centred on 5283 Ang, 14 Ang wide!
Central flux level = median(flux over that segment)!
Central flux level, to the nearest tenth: 3.4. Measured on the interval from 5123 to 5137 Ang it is 2.3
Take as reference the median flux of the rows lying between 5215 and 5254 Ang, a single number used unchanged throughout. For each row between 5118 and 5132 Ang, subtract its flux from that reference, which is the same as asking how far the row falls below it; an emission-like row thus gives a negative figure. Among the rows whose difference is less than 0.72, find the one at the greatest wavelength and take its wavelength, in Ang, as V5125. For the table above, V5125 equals 5119.07 Ang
